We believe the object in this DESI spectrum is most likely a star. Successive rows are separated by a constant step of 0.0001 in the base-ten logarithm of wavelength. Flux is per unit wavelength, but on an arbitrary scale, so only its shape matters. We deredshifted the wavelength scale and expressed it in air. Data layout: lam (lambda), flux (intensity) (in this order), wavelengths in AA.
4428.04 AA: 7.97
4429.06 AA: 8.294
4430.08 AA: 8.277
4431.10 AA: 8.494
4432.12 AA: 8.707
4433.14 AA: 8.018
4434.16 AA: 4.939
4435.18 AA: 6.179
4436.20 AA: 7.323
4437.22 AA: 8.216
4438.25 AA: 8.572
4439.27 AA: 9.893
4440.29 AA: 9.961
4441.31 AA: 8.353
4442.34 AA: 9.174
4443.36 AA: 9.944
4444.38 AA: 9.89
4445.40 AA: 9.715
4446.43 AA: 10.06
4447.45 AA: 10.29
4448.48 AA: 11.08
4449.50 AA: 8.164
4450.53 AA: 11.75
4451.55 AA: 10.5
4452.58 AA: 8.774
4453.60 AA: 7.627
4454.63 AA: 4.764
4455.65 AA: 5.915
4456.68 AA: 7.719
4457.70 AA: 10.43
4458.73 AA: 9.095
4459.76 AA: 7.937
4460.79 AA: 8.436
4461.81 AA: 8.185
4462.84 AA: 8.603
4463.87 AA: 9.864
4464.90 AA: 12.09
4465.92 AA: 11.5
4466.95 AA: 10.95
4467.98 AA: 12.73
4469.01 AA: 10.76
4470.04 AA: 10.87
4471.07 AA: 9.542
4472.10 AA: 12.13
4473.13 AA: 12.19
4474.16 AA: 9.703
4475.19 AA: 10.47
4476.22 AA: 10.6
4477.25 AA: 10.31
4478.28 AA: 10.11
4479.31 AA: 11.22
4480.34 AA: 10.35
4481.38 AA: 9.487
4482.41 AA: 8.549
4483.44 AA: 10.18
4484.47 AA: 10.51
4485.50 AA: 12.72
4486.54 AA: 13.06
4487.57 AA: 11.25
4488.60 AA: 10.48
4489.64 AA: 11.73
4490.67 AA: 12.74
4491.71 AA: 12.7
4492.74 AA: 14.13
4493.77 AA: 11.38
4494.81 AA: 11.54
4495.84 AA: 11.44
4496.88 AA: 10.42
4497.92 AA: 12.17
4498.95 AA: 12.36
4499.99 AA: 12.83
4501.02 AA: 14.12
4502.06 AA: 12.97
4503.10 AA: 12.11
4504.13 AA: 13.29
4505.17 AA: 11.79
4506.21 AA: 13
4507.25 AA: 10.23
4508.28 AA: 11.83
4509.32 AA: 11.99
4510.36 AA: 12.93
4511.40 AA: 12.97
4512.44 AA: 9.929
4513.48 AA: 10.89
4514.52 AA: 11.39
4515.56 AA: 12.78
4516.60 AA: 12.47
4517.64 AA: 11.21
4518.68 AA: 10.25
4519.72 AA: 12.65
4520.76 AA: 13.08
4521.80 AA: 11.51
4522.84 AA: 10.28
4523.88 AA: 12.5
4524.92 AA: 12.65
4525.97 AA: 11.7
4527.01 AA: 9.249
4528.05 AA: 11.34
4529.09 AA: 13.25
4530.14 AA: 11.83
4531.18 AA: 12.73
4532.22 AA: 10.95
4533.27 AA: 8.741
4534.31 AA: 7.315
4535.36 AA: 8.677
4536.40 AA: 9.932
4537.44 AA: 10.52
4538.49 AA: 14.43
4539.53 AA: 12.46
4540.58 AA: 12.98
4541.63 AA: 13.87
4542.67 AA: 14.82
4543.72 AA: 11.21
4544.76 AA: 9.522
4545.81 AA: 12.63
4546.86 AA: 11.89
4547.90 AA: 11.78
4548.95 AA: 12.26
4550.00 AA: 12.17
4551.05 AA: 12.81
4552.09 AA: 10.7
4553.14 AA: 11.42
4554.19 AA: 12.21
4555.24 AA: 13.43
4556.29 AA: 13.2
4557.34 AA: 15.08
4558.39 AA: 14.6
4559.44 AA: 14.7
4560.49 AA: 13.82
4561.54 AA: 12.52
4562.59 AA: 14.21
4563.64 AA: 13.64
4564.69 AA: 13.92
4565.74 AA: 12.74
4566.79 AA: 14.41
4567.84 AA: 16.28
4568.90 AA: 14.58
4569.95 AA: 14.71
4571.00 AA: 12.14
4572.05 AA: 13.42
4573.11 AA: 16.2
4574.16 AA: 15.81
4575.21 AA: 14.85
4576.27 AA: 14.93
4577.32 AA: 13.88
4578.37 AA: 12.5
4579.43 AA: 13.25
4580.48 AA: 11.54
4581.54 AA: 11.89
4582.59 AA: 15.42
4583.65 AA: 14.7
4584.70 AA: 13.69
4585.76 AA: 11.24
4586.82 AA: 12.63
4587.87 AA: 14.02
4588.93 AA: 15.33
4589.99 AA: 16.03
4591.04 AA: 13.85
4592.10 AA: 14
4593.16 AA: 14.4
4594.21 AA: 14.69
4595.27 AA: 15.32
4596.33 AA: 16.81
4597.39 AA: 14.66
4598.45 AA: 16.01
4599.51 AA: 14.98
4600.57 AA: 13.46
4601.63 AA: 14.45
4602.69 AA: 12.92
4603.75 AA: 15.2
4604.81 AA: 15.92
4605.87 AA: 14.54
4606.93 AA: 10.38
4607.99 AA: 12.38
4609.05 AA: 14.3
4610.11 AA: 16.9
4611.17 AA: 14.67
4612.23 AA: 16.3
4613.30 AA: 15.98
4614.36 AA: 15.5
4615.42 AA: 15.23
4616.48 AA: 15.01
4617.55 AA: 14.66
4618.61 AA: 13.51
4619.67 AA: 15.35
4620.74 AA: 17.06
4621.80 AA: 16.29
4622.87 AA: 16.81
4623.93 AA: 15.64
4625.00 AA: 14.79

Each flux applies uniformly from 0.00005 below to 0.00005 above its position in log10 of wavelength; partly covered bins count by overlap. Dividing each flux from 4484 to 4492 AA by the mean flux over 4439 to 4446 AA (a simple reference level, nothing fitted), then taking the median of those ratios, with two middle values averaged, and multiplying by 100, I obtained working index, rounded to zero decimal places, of 128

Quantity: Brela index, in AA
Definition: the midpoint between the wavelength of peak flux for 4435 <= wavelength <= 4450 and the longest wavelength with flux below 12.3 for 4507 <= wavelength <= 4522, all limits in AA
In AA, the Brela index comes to 4485.1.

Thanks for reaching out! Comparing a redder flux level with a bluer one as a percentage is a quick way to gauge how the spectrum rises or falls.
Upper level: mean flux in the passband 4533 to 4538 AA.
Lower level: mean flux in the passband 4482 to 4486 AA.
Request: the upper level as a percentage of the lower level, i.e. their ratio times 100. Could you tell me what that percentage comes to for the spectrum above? 86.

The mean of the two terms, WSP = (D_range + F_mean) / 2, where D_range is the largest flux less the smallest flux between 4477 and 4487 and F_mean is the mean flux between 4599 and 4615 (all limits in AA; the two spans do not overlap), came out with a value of 9.5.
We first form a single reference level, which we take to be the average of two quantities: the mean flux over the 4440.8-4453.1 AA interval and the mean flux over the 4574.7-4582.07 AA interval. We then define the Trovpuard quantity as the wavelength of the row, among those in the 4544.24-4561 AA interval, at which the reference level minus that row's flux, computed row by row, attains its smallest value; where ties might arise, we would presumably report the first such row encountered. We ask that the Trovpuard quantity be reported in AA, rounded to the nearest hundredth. 4557.34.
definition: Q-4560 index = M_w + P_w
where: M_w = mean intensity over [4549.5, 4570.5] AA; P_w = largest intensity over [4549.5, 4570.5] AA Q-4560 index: 30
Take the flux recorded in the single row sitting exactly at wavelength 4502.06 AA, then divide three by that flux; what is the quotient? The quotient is 0.231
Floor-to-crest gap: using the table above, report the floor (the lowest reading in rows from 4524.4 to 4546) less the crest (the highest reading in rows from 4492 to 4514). -6.8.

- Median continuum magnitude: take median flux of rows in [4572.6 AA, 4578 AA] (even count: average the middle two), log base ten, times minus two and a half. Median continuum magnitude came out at -2.94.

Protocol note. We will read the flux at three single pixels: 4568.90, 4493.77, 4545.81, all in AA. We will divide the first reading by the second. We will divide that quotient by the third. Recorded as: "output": 0.101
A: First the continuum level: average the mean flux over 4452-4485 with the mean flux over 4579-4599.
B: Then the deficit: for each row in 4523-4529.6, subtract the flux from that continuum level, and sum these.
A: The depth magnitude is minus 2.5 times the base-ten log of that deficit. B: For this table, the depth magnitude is -0.1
